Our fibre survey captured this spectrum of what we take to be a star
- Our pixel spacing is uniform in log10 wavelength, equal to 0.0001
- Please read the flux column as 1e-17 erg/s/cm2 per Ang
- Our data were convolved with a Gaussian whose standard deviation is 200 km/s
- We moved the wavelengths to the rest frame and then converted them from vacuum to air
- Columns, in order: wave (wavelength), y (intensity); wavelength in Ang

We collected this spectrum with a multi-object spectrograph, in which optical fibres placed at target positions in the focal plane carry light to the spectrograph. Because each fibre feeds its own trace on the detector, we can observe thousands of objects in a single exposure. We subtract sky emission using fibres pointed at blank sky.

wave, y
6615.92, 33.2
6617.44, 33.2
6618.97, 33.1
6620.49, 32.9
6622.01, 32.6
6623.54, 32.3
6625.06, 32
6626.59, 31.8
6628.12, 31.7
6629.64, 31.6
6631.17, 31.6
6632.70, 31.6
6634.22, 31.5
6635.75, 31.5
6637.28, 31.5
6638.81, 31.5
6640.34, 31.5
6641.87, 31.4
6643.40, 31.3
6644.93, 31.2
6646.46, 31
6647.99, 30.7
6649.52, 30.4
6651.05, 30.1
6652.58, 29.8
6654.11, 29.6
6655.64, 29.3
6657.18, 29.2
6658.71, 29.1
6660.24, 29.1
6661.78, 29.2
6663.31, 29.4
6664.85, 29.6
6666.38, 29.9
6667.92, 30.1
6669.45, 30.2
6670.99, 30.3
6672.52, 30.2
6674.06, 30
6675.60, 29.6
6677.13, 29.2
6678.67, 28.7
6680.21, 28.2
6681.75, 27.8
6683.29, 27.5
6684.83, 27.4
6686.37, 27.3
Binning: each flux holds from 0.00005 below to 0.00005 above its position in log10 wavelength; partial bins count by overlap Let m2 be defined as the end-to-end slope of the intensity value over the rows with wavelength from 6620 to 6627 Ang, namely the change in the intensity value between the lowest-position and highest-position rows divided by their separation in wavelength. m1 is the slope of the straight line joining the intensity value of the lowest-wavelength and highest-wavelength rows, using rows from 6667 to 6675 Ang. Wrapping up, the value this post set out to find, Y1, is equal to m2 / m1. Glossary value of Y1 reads 11.1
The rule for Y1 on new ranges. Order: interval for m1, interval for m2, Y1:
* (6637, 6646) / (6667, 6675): 0.4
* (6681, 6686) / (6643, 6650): 1.1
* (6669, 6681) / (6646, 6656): 1.0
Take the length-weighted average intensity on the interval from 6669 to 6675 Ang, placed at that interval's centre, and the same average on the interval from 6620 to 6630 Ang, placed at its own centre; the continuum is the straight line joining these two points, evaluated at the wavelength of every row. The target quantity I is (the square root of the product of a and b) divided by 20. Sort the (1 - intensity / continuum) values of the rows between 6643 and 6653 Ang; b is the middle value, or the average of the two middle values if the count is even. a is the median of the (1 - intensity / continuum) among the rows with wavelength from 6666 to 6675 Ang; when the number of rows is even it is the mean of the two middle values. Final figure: 0.0002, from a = 0.002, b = 0.015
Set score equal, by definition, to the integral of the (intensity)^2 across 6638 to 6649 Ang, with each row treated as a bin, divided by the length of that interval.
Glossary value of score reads 974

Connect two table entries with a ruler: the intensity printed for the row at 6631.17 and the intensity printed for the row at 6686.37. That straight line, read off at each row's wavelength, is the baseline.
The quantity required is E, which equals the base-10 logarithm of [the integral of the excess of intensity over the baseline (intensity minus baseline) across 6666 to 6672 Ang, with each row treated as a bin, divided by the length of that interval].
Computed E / 0.17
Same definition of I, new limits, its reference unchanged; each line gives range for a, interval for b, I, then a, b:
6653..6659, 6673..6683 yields 0.0020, 0.050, 0.031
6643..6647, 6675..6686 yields 0.0006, 0.003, 0.053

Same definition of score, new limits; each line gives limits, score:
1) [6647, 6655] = 909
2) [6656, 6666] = 858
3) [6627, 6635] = 999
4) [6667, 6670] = 908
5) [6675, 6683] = 819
